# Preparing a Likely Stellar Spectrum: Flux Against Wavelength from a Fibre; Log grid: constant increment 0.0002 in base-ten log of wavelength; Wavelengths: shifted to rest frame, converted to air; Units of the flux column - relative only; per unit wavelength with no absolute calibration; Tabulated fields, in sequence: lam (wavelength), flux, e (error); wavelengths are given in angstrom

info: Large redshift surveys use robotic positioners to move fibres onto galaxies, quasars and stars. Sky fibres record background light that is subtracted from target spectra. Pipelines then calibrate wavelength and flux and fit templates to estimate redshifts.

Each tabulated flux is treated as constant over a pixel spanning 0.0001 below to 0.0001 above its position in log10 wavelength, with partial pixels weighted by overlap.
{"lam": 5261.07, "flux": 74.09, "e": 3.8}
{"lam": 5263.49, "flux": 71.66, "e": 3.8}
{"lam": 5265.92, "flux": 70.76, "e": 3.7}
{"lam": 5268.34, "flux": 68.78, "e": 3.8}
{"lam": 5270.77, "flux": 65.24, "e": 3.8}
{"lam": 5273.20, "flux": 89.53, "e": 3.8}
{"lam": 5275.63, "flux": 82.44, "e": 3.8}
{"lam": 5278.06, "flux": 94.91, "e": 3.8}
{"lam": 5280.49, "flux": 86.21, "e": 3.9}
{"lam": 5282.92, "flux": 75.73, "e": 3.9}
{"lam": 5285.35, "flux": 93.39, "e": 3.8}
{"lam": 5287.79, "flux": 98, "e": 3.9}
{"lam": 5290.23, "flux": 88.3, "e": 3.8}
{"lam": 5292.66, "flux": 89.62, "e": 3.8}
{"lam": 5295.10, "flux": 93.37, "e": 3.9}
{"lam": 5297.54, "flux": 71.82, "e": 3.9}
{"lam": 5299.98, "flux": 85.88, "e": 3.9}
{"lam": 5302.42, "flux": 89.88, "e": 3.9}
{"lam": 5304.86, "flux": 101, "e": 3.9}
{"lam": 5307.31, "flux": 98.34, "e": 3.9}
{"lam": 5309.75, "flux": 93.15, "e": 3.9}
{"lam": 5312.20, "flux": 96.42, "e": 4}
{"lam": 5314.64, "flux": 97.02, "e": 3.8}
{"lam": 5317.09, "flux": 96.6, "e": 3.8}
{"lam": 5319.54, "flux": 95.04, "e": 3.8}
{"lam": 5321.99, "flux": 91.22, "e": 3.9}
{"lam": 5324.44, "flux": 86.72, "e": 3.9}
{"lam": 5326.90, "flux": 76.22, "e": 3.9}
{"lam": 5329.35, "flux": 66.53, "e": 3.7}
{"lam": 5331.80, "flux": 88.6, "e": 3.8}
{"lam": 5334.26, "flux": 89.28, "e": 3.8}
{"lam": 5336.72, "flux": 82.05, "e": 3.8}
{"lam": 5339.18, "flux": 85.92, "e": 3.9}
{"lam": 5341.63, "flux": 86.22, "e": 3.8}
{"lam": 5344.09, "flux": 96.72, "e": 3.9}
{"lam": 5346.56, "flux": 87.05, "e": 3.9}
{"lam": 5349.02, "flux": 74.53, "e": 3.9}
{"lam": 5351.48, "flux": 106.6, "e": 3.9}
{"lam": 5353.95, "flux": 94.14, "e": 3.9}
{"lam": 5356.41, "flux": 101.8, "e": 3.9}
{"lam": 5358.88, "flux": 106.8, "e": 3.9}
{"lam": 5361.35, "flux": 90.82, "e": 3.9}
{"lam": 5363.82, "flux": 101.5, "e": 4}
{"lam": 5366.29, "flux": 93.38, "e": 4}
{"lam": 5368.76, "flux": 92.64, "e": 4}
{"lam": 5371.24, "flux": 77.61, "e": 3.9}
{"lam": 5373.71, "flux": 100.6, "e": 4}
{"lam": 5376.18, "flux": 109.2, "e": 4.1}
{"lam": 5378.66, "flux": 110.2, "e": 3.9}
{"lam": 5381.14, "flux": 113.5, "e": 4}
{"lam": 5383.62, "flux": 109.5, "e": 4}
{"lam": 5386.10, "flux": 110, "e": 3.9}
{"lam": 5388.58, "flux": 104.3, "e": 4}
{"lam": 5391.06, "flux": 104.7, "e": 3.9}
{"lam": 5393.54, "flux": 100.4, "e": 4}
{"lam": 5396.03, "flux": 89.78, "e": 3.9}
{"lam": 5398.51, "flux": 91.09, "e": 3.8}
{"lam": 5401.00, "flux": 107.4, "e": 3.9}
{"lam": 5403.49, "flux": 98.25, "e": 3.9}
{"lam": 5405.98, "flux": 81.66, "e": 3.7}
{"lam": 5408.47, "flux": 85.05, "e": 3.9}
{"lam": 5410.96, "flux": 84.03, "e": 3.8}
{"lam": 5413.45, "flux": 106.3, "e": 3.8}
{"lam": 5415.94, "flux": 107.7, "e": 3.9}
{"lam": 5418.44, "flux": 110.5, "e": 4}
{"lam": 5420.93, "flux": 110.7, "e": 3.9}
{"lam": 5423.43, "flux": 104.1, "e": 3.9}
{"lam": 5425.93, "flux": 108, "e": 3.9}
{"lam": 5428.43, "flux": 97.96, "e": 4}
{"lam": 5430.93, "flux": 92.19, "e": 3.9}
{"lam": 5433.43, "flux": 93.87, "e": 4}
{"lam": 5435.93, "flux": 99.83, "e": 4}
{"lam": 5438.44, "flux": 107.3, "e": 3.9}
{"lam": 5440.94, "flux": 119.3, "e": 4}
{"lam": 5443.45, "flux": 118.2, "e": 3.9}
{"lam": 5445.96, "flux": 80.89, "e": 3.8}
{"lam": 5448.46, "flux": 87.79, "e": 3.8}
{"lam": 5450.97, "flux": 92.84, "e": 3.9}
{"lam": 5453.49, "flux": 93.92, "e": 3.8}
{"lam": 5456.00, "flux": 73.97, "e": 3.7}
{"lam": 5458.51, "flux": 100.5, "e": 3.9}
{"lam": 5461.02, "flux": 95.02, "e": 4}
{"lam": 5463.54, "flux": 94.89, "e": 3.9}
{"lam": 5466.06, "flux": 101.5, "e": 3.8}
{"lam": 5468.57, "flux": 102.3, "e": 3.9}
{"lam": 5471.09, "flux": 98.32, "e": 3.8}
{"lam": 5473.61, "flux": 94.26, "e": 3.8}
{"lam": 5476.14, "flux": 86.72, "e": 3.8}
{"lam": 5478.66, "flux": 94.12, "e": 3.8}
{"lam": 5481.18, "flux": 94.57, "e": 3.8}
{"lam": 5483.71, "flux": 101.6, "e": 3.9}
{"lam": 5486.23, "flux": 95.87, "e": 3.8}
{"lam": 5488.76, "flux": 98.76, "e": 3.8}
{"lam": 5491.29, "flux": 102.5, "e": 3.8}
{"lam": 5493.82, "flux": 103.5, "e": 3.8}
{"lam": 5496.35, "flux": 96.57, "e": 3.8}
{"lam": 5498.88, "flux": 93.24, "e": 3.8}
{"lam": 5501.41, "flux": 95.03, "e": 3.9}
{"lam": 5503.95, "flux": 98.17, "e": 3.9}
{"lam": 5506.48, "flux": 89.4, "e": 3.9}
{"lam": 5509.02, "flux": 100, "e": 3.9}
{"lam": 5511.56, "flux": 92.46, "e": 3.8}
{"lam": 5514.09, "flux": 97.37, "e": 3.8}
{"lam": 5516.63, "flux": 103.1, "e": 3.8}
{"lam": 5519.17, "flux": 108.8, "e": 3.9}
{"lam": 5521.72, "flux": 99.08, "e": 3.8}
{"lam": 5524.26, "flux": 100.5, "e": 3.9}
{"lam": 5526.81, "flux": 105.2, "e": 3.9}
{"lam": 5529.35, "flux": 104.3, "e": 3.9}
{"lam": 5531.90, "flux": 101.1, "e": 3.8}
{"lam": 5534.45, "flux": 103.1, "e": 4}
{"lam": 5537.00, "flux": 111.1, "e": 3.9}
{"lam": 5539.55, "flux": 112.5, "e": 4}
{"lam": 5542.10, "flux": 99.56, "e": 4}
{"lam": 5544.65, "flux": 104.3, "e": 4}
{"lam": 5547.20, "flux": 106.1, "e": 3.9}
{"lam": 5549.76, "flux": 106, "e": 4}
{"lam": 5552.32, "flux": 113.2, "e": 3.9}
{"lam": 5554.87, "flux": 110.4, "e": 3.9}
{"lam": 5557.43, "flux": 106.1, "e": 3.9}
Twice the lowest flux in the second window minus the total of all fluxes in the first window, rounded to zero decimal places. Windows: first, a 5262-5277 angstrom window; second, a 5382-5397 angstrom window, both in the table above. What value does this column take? -269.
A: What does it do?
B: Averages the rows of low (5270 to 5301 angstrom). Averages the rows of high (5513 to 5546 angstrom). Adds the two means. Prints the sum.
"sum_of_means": 190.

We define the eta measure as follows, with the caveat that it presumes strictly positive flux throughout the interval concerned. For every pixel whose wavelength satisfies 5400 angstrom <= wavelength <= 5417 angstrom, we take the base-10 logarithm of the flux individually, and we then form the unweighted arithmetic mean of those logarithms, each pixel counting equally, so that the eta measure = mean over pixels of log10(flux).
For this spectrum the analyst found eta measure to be 1.98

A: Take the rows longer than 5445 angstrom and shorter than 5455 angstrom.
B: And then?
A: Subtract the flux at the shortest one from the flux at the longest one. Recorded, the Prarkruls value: 13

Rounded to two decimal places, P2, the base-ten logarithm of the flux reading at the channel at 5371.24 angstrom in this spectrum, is 1.89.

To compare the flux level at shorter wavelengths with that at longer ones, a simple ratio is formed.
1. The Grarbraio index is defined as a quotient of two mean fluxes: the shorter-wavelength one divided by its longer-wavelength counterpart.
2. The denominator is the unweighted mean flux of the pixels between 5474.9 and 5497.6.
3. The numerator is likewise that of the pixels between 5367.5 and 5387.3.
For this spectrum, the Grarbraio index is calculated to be 1.06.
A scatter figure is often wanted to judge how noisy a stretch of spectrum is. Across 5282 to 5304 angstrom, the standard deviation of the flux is 8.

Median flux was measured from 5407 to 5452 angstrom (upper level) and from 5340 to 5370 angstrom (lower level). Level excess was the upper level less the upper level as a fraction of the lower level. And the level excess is 101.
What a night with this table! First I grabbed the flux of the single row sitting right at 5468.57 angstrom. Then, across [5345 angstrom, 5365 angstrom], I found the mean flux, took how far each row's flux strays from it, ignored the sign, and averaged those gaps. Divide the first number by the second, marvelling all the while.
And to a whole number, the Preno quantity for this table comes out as 12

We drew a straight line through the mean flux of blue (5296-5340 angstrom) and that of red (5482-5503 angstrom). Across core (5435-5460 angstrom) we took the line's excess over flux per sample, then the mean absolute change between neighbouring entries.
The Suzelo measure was 13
